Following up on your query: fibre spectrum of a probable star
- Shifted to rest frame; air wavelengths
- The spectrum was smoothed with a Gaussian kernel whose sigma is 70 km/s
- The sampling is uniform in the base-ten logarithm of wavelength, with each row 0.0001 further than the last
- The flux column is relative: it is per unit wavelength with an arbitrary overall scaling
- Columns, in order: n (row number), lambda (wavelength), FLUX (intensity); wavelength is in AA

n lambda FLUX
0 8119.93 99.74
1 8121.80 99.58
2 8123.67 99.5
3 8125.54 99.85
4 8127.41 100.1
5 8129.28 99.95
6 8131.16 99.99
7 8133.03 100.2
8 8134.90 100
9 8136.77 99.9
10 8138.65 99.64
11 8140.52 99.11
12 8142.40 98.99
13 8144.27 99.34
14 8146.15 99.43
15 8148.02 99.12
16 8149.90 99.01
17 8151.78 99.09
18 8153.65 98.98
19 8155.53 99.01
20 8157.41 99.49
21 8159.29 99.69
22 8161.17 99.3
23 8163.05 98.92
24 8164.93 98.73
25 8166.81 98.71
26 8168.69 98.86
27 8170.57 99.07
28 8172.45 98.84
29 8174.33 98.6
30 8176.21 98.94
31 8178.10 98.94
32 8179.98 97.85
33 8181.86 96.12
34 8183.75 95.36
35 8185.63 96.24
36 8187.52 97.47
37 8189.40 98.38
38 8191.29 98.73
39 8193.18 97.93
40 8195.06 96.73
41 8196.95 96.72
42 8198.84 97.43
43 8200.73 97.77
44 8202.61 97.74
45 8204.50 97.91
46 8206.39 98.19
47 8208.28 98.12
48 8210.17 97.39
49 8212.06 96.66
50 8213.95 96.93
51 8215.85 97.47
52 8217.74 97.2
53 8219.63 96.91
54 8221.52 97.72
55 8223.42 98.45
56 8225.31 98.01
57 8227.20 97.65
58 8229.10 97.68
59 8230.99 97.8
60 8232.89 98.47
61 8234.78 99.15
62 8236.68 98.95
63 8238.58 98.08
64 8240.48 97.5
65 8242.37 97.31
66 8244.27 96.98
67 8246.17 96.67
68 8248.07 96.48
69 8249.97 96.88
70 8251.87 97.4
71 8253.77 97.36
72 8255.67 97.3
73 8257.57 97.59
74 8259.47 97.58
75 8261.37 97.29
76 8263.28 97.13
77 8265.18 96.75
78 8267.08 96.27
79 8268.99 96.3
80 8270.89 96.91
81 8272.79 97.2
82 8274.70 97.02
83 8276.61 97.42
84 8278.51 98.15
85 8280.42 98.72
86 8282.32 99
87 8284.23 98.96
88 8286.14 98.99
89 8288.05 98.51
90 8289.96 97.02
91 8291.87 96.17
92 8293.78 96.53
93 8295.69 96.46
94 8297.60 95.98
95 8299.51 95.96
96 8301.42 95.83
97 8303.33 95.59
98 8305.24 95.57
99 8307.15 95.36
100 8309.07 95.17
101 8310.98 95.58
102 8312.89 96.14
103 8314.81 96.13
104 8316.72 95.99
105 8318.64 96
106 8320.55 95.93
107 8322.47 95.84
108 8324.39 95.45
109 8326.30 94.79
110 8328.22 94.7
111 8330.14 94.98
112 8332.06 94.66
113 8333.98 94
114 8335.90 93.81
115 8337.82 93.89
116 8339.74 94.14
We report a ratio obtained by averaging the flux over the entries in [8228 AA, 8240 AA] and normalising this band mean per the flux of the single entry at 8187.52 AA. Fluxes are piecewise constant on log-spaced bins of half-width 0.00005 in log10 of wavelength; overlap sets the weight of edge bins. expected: 1.01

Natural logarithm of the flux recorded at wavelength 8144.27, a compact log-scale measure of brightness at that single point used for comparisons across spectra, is 4.60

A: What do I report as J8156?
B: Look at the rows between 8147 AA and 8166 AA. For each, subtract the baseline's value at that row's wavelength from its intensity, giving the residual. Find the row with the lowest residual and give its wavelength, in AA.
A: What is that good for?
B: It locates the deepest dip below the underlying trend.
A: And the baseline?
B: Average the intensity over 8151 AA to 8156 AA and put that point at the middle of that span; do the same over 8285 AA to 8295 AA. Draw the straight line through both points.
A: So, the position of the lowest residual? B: 8164.93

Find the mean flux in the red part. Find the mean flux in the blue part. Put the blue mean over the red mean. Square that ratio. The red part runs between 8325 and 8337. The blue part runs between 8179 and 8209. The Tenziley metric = 1.06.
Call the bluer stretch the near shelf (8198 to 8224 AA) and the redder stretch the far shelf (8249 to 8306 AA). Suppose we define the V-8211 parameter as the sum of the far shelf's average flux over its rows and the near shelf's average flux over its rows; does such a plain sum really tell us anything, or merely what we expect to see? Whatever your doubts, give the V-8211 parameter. 195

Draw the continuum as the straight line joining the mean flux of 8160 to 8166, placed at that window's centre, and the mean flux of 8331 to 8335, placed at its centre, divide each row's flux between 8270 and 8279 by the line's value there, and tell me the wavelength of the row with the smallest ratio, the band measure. 8270.89 AA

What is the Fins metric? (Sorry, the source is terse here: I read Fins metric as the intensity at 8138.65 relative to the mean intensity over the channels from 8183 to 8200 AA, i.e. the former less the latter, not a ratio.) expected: 2.4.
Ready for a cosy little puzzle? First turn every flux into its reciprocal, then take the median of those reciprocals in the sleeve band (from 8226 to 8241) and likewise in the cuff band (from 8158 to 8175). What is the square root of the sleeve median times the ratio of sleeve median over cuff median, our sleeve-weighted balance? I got 0.102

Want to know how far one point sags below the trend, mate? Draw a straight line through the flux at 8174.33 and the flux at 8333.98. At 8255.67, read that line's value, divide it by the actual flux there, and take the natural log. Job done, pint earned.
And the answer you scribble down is -0.011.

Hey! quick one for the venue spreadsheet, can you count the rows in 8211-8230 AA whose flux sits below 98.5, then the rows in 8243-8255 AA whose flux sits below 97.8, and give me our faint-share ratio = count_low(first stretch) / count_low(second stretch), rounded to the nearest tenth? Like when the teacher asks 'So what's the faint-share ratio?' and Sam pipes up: 1.7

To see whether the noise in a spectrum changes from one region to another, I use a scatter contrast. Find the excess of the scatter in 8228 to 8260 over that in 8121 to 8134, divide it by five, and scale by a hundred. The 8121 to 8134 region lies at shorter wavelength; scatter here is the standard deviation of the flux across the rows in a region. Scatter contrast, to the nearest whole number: 9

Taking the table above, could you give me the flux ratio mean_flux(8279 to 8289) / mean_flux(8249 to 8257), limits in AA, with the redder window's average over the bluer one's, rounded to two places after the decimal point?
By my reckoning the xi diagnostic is 1.02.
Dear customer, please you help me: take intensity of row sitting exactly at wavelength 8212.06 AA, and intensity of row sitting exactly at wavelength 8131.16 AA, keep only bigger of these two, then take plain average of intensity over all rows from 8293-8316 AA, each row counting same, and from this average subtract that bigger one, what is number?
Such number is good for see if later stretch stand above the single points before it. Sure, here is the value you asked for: -4.1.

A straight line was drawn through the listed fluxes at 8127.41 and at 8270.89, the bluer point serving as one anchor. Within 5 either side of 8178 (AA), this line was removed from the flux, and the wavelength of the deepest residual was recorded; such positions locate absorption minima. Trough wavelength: 8181.86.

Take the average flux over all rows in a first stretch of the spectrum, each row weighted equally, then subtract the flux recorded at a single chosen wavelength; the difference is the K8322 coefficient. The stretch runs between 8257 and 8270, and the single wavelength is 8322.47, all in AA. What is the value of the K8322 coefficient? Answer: 1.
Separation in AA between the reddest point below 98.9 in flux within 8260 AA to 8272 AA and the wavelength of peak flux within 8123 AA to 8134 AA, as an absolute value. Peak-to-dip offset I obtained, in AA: 137.9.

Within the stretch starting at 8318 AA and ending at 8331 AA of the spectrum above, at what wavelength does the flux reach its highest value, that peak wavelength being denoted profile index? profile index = 8318.64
